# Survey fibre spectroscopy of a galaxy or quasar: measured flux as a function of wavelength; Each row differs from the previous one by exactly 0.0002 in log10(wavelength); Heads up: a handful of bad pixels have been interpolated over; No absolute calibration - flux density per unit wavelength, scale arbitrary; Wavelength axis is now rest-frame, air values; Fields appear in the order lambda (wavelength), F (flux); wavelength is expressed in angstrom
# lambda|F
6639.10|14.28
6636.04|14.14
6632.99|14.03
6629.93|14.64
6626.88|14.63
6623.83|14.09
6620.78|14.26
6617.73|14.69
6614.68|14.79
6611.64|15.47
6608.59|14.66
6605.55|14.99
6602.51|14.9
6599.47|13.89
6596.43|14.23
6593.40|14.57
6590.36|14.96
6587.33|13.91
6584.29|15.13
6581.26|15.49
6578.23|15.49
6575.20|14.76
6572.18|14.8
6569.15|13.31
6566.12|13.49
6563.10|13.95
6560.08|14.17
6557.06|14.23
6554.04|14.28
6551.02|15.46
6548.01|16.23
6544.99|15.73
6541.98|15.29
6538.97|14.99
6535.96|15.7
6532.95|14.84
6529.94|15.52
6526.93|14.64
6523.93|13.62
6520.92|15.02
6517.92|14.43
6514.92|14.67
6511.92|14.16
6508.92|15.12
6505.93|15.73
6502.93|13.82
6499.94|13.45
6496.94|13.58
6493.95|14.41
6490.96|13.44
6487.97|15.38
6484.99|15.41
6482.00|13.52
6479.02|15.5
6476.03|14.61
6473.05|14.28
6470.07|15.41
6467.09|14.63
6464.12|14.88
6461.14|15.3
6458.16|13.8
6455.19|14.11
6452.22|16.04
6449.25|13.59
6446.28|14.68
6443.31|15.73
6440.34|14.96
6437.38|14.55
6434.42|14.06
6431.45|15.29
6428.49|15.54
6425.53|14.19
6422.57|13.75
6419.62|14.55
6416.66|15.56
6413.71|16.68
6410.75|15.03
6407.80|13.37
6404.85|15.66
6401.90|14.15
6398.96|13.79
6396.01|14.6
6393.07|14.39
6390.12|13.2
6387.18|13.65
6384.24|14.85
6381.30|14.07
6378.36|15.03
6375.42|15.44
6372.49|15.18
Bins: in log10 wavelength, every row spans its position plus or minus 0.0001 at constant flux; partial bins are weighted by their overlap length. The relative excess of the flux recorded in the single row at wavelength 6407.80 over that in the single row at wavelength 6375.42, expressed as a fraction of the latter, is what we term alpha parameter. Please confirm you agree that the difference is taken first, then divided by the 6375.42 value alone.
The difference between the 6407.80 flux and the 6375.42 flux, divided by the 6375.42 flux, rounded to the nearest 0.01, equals -0.13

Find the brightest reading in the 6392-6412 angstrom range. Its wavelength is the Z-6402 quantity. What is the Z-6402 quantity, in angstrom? 6404.85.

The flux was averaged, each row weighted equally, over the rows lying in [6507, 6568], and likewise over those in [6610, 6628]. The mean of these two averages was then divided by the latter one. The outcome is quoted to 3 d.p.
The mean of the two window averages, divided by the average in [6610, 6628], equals 1.004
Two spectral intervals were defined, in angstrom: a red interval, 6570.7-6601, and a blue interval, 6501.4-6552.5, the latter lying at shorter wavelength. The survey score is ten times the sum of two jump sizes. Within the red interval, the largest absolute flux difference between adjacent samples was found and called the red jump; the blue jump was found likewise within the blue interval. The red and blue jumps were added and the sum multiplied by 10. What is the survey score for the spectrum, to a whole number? 31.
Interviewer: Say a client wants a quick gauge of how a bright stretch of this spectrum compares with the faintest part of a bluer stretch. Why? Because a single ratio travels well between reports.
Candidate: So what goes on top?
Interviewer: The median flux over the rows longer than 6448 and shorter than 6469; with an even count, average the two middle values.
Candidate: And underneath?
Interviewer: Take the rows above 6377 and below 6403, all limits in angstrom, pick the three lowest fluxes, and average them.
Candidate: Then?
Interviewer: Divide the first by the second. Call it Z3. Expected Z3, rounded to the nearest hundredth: 1.08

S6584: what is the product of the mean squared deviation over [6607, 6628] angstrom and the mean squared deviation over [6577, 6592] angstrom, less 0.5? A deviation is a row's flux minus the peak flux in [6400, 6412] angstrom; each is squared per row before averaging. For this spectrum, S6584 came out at 0.4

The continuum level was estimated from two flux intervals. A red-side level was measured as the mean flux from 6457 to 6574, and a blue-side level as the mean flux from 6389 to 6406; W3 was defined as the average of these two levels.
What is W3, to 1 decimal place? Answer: 14.5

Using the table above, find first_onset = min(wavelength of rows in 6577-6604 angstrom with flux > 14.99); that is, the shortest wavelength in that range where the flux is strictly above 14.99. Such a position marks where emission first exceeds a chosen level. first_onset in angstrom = 6578.23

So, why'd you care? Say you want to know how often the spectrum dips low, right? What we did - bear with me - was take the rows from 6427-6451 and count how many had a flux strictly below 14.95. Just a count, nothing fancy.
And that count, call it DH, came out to 4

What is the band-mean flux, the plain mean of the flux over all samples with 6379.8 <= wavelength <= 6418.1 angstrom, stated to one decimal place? 14.5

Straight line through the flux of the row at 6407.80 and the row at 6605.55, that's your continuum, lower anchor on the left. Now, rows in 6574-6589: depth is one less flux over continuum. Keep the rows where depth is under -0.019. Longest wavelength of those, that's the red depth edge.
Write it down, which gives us 6584.29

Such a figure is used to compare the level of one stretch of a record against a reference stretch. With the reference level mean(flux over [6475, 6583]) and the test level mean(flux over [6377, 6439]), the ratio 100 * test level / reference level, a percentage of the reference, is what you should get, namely 99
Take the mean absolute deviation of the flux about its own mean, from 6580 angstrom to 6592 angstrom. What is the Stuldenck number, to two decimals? 0.48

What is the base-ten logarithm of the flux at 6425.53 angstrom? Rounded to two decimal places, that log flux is 1.15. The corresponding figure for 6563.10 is 1.14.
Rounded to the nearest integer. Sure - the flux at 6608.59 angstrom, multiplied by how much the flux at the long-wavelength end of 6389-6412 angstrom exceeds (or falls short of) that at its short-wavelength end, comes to 27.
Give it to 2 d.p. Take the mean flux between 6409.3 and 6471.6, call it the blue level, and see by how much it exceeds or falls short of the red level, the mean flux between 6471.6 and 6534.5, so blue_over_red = 0.34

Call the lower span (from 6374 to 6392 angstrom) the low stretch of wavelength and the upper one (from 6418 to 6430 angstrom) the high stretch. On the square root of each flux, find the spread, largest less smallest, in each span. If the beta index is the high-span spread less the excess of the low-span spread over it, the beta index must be 0.17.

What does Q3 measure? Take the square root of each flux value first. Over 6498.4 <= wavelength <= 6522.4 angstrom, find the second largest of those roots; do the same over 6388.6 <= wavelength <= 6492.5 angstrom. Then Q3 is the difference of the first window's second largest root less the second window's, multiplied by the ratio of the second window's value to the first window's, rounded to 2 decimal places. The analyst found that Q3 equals -0.12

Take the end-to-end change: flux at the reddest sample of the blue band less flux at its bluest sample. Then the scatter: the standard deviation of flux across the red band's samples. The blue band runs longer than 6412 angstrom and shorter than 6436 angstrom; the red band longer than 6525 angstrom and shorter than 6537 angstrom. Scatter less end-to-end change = 3.1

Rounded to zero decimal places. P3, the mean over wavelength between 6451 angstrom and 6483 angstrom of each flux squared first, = 218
